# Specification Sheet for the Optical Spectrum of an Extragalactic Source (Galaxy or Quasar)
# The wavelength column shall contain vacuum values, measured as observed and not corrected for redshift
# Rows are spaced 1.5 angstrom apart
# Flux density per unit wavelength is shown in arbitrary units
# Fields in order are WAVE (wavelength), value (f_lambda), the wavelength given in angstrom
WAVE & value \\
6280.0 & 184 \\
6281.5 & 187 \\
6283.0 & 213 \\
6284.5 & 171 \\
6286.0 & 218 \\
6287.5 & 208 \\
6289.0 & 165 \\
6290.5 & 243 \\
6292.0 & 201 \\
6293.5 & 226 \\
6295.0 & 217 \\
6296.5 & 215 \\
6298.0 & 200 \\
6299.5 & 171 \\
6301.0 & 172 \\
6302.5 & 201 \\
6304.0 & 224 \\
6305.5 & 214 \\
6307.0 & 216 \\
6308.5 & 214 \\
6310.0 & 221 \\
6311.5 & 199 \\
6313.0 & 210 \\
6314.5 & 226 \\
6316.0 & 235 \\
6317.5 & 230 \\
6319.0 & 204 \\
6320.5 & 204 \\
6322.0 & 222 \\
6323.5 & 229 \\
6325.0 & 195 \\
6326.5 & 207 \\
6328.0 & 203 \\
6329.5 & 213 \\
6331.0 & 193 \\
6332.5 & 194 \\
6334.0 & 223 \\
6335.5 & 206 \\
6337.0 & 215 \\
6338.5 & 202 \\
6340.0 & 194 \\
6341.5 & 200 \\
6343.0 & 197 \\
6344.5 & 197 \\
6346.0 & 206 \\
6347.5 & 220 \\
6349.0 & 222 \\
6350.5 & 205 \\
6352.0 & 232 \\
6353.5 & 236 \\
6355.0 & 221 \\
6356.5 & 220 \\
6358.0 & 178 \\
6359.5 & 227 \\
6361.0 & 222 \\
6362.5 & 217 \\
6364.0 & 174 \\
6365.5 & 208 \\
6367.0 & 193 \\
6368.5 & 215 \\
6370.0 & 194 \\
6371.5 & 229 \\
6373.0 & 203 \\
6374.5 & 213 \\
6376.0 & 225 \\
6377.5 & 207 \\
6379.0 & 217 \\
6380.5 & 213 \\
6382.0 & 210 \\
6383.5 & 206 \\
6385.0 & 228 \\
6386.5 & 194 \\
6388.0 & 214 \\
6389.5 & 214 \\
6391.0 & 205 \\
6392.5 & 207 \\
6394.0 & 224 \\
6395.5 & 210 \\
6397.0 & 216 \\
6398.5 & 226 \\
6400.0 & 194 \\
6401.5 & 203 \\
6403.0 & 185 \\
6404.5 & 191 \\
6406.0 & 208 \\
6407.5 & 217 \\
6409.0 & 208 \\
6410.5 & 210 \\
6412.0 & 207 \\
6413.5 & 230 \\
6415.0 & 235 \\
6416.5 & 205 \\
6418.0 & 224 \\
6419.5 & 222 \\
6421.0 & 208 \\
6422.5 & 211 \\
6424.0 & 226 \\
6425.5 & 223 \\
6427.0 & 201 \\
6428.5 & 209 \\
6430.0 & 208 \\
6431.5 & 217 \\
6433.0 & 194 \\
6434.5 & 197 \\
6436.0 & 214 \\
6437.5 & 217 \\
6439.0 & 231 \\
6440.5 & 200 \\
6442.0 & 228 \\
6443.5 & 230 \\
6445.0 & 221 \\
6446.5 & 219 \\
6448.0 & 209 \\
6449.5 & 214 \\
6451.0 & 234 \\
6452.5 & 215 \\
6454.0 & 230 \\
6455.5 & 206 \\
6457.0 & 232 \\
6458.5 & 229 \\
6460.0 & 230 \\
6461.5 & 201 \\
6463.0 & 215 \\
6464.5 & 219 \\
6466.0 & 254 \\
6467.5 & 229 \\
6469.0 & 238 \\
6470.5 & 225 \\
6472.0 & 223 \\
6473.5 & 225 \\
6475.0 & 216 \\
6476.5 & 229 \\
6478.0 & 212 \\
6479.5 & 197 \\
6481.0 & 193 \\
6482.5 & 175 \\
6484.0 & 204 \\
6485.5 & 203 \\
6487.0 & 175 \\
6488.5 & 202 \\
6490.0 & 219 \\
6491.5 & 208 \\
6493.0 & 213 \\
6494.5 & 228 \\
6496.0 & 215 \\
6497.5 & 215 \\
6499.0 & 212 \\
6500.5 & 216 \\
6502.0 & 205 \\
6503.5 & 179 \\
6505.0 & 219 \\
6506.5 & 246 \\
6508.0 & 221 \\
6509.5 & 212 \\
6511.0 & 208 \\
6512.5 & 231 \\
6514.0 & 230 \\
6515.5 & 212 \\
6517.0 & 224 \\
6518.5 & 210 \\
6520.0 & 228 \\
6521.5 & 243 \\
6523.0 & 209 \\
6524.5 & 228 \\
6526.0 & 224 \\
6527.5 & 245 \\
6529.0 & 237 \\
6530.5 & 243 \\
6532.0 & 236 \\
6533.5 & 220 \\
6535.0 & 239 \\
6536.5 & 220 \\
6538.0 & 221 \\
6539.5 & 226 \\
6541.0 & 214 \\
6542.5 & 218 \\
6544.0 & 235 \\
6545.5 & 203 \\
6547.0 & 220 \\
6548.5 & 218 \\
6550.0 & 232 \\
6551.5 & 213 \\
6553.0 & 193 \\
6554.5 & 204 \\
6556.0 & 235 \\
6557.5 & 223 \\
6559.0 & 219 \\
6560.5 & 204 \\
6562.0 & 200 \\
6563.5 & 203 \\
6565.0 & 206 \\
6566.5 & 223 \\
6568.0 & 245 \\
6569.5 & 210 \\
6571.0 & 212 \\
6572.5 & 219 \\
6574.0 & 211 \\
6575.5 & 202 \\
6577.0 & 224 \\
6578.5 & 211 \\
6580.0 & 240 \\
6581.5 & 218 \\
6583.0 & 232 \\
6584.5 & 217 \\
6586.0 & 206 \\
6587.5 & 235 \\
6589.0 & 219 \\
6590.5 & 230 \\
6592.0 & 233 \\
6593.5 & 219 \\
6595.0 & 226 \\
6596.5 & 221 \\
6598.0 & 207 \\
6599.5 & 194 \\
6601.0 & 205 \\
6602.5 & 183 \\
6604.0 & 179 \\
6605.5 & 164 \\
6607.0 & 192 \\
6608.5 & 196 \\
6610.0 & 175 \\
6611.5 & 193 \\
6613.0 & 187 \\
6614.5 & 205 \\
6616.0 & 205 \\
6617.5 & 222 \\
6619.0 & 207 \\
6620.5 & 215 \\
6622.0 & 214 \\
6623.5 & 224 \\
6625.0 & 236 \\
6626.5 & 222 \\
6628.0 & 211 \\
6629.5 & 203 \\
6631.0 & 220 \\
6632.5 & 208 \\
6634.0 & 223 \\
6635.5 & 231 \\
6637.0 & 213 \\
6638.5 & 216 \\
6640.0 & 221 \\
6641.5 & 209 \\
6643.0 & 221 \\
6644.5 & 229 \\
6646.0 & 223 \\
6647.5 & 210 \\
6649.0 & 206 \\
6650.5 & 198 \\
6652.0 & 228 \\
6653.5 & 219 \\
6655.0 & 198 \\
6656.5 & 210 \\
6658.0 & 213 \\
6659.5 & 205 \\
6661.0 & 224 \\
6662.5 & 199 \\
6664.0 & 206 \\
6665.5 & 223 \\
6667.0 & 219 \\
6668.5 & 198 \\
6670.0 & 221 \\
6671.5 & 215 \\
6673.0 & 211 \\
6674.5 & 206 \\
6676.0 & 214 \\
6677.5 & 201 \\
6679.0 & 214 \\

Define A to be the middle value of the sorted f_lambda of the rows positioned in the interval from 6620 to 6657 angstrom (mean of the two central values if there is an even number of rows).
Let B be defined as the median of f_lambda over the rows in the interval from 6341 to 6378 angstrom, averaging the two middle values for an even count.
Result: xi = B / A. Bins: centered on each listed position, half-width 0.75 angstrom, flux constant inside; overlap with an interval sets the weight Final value 0.99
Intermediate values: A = 216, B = 213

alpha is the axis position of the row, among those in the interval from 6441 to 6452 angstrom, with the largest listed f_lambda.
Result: 6451.0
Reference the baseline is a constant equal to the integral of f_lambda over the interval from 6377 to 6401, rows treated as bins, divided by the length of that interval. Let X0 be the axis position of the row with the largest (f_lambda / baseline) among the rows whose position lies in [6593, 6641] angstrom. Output 6625.0 angstrom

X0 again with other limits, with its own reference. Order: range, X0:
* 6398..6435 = 6415.0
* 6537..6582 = 6568.0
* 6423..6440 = 6439.0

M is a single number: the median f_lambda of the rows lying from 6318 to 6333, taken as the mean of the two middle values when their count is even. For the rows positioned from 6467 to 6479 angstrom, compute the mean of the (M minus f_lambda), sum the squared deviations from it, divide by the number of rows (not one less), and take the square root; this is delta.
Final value 8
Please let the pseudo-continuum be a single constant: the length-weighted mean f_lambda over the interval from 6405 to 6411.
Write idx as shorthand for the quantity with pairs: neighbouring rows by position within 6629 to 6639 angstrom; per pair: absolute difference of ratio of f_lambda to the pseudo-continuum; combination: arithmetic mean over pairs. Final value 0.058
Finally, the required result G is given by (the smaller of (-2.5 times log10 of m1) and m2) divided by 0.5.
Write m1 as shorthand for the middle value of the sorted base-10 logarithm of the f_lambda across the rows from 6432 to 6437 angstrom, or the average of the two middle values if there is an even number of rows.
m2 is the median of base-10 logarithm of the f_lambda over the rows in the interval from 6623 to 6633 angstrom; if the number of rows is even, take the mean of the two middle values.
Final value -1.80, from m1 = 2.29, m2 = 2.34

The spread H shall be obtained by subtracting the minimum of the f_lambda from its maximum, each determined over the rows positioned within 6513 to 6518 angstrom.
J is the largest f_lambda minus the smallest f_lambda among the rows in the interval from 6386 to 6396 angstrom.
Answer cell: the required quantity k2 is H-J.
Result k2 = -12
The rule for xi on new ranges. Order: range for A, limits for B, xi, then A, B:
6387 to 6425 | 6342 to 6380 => 1.02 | 210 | 215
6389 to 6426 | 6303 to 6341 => 1.01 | 210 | 213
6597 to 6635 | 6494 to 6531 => 1.08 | 205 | 221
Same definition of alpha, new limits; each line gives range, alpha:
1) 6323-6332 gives 6323.5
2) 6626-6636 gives 6635.5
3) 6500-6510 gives 6506.5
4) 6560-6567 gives 6566.5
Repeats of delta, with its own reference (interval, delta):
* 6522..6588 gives 13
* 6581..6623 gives 18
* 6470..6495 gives 16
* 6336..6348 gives 9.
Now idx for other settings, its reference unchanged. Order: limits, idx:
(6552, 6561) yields 0.070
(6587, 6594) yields 0.052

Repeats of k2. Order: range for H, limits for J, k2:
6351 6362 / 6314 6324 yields 27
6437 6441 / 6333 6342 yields 2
